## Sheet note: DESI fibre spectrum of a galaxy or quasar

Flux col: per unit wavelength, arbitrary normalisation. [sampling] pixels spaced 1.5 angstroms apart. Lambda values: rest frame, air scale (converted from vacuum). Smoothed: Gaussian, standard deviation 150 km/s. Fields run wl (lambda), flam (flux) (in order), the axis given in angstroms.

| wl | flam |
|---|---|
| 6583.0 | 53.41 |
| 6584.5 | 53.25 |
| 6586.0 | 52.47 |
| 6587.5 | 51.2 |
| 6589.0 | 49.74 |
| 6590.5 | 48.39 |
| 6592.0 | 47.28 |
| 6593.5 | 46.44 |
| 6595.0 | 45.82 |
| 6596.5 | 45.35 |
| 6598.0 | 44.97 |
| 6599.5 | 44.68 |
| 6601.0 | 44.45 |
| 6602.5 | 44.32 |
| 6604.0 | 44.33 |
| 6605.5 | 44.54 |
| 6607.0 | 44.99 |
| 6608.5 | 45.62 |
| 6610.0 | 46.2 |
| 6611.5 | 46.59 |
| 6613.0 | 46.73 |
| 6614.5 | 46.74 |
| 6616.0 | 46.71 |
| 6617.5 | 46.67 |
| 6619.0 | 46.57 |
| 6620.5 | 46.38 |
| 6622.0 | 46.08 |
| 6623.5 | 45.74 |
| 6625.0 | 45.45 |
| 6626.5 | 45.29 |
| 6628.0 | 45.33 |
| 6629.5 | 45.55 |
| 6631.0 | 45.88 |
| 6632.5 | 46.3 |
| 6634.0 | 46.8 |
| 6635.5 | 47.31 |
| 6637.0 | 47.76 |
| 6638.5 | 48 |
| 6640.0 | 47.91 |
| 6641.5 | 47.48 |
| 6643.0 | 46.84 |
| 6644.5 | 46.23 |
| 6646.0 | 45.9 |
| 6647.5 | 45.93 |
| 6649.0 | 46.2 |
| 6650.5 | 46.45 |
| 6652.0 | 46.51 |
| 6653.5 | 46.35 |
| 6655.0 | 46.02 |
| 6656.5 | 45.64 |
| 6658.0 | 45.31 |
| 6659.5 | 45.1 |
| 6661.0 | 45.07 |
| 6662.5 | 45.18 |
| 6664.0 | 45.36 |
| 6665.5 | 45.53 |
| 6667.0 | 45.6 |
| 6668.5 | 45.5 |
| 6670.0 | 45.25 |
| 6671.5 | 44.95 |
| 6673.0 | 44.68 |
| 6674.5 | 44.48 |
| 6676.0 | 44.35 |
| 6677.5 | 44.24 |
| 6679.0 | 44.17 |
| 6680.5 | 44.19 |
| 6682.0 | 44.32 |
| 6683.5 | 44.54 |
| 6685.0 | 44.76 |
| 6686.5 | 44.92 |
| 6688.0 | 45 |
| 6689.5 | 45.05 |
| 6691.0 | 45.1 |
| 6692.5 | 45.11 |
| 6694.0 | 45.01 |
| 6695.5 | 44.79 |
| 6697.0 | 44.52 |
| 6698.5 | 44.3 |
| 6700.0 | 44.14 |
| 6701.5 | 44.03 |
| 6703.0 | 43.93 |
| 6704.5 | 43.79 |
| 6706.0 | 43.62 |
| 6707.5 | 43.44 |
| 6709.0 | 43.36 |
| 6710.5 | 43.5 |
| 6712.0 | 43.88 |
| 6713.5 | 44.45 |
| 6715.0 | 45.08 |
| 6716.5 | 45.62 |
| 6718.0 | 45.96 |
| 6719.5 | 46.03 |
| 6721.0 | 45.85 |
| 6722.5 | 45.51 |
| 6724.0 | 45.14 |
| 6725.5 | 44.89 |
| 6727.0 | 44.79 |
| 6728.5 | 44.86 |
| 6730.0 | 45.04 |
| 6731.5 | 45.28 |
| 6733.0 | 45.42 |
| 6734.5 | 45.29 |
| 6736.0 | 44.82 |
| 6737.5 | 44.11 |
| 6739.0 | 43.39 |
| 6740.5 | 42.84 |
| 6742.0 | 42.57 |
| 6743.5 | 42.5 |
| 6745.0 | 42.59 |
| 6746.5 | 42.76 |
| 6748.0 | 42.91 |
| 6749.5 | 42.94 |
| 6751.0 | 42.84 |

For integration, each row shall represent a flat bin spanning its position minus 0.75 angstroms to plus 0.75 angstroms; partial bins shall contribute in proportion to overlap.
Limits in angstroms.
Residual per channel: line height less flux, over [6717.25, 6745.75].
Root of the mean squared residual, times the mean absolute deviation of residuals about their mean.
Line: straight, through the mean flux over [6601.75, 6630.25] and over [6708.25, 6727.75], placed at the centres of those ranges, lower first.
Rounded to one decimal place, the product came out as 1.1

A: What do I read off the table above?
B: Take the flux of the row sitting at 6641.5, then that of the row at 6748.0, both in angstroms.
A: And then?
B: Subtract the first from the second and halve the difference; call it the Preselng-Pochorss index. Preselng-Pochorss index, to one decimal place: -2.3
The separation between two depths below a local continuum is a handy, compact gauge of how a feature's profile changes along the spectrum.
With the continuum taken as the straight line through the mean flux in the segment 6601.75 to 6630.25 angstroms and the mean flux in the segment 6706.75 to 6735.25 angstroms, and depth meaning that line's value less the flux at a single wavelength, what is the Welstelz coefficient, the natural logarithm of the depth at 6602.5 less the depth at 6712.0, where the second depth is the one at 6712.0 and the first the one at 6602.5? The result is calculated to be -0.8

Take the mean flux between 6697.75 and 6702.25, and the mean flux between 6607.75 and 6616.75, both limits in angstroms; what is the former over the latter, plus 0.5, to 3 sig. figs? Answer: 1.45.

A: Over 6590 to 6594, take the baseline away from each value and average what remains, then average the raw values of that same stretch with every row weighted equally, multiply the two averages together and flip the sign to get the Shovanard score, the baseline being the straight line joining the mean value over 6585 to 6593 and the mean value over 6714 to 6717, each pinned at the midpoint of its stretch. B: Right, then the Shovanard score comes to 111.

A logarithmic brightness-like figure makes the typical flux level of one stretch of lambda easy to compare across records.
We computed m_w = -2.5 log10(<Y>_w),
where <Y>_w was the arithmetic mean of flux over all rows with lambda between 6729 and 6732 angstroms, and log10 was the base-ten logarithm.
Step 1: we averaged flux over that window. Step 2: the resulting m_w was -4.14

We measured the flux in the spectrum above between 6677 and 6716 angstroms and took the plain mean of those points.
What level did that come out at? 44.4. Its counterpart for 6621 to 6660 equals 46.3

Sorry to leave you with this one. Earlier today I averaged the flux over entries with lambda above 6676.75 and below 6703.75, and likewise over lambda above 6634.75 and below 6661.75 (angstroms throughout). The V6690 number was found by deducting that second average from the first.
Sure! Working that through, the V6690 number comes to -1.88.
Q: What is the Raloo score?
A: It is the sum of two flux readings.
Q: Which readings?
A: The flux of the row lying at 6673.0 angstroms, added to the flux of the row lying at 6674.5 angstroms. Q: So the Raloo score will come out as 89.2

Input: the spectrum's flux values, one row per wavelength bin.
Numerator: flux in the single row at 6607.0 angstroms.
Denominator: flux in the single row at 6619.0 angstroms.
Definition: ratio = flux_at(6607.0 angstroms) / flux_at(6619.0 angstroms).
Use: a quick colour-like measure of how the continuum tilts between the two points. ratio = 0.97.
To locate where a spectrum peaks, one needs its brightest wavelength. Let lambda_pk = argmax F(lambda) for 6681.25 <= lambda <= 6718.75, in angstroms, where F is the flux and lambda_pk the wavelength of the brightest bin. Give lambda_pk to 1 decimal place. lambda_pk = 6718.0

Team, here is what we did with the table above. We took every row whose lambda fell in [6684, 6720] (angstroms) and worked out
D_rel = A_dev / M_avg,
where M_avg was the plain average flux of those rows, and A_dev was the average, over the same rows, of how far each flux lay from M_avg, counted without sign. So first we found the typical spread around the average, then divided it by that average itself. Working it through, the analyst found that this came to 0.0145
